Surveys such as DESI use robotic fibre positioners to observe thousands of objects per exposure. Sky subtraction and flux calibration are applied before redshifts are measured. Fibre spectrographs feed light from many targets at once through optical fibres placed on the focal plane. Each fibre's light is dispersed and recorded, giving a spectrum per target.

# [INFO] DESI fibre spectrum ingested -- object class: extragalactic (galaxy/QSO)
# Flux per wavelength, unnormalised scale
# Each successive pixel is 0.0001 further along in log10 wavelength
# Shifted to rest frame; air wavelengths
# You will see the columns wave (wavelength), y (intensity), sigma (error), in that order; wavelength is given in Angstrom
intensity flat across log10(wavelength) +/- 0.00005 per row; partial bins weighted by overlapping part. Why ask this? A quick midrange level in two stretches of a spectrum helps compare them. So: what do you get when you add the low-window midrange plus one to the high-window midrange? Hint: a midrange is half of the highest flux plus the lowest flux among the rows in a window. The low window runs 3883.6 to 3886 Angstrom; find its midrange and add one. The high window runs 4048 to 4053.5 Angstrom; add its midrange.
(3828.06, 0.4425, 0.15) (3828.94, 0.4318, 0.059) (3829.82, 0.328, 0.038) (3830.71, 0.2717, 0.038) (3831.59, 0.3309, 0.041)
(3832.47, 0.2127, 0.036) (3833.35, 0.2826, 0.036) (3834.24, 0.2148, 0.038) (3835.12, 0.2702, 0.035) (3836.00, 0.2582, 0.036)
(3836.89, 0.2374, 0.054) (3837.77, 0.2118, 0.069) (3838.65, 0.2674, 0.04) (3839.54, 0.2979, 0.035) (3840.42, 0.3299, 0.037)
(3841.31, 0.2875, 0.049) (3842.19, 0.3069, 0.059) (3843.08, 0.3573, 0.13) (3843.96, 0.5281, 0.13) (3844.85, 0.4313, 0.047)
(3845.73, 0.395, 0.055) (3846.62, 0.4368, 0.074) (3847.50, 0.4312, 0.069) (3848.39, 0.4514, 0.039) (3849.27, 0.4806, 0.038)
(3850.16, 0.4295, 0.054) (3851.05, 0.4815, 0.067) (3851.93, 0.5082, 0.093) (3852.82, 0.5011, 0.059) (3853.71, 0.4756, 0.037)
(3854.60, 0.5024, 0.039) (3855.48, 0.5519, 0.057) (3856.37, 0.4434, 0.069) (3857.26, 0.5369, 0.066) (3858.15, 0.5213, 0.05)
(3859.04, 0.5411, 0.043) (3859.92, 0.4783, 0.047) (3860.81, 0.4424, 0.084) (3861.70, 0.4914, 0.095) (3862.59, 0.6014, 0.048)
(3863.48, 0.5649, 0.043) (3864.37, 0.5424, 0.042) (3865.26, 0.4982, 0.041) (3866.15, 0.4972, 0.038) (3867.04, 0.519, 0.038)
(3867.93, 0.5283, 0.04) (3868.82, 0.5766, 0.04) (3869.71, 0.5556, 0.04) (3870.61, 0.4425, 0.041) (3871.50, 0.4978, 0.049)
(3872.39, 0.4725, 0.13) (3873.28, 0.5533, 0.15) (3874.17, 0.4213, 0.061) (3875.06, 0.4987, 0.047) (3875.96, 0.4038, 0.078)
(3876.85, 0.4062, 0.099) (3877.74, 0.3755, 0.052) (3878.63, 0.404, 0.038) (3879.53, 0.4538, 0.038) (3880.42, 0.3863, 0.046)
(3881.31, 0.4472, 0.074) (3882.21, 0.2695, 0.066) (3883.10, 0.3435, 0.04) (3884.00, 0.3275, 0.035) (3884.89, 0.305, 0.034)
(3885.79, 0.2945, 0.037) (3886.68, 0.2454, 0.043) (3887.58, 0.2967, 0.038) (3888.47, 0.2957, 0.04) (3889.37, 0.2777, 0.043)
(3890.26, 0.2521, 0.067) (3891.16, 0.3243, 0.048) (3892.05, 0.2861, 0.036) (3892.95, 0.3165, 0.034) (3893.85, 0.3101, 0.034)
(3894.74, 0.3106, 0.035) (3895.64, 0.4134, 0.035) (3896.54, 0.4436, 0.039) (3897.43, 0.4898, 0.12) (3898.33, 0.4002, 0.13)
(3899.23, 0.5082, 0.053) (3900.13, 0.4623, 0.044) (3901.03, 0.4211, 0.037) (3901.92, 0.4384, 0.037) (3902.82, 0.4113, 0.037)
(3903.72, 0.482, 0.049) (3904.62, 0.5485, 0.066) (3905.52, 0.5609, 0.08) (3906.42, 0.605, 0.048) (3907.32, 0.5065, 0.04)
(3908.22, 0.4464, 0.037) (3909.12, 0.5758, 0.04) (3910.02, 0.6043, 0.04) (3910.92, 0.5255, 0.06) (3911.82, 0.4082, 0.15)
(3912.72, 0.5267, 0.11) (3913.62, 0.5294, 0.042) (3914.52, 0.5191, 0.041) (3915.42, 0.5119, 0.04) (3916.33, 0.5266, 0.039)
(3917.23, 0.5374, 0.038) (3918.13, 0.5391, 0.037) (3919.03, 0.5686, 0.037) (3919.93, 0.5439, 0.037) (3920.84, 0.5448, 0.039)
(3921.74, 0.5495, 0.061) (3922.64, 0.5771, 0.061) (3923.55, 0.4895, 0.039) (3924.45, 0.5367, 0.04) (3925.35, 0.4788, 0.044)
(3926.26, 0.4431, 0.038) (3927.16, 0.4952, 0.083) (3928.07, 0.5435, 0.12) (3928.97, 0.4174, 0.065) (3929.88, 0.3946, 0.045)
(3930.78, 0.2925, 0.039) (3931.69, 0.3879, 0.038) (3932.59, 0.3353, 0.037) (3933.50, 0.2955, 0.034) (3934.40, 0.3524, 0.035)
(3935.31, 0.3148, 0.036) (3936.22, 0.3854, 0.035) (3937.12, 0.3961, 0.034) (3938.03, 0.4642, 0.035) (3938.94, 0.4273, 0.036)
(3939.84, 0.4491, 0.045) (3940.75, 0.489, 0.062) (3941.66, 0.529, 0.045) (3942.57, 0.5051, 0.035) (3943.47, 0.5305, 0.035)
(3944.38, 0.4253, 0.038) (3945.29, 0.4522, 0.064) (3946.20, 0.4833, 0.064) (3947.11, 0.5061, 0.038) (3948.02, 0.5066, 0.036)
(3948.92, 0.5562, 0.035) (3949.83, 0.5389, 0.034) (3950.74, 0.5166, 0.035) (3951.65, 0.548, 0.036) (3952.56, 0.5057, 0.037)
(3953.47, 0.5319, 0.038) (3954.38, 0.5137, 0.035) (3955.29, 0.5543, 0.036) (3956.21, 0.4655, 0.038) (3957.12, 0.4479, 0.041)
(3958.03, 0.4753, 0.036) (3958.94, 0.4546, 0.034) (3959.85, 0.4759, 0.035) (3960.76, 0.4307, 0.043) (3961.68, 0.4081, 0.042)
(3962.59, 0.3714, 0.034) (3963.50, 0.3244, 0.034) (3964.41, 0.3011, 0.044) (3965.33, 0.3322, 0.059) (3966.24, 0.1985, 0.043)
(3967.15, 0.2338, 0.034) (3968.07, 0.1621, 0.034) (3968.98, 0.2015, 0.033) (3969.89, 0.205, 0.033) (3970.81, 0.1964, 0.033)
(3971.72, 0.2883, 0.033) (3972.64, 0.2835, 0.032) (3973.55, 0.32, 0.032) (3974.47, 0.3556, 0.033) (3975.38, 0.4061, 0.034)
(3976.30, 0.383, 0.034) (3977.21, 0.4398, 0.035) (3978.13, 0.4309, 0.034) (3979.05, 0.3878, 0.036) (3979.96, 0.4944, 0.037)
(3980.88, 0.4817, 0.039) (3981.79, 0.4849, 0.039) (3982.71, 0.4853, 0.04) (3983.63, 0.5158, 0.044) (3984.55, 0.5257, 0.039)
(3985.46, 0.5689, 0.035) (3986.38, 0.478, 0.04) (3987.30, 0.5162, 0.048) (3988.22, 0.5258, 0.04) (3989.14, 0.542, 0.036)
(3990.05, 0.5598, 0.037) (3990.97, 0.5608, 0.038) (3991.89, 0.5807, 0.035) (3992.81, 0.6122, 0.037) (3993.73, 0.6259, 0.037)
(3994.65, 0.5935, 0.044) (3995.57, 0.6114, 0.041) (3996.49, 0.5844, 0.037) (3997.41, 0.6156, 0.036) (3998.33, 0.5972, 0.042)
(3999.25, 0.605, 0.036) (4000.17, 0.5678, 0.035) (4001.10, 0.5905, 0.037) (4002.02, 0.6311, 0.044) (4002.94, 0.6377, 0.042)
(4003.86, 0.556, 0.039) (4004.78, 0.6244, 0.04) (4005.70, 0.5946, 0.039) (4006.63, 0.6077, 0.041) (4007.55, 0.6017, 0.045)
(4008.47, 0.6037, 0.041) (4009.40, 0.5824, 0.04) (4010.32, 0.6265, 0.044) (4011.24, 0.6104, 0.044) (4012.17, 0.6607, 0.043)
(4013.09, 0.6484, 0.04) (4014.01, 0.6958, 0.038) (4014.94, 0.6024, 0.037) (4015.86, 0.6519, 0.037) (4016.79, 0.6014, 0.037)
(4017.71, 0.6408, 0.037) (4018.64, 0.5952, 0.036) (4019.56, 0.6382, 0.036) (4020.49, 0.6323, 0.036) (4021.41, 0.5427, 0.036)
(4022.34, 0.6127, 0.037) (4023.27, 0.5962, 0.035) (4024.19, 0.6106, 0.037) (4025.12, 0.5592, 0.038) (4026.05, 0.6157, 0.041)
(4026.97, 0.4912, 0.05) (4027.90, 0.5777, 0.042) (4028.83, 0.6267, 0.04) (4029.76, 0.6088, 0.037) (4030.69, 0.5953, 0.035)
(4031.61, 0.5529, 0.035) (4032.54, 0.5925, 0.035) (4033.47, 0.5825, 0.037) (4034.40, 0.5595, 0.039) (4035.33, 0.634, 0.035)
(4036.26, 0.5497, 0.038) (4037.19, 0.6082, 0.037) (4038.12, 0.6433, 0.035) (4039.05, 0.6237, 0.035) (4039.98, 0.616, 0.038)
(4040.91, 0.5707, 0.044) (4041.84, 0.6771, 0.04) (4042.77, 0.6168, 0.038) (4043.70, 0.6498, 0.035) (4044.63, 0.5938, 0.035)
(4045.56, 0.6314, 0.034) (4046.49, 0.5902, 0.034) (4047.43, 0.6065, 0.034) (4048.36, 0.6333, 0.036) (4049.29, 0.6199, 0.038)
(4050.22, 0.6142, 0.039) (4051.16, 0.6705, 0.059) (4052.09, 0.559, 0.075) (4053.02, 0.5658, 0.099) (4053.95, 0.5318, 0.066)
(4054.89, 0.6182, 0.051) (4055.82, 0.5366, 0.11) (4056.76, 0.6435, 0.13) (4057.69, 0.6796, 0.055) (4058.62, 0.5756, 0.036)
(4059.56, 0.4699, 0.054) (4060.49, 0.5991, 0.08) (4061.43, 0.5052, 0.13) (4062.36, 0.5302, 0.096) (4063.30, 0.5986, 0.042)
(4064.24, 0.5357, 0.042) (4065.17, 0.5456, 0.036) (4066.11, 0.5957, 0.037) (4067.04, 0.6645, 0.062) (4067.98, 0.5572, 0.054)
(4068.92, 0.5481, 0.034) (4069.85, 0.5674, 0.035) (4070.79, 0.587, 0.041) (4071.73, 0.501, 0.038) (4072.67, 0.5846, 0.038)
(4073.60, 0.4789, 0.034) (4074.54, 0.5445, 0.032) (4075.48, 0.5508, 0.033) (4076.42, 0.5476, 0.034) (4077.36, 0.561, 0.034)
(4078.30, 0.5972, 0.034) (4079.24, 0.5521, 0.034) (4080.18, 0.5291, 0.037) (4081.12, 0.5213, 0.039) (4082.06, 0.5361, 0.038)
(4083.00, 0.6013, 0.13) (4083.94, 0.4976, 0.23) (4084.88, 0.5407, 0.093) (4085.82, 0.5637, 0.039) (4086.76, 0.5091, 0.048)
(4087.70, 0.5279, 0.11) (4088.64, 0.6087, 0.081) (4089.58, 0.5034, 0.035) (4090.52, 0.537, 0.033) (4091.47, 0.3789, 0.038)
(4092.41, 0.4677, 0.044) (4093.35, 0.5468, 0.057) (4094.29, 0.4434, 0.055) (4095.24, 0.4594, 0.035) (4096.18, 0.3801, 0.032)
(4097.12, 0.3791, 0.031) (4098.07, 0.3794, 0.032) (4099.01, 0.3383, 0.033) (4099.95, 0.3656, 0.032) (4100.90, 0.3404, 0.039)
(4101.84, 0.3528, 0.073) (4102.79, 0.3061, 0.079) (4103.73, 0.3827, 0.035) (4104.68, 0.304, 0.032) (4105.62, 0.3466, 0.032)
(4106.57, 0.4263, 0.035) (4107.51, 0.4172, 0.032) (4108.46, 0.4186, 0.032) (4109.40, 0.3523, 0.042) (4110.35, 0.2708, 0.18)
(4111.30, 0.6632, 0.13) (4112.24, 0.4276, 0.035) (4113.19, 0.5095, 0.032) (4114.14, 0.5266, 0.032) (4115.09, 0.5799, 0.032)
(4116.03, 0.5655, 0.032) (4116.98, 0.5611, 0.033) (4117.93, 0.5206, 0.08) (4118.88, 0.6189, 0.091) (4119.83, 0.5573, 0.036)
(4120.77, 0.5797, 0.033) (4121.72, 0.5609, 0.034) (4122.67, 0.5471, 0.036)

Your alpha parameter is 1.93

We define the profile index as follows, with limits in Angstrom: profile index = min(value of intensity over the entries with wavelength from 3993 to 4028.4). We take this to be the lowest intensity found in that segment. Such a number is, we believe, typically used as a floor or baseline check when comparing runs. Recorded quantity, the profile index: 0.4912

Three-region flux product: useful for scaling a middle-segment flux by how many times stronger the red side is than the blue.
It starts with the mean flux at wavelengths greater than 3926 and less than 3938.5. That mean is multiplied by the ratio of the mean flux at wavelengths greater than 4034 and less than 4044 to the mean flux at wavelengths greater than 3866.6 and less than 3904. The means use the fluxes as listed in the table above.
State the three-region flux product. 0.60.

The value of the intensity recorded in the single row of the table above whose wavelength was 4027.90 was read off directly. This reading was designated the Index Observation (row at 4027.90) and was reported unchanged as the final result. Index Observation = 0.5777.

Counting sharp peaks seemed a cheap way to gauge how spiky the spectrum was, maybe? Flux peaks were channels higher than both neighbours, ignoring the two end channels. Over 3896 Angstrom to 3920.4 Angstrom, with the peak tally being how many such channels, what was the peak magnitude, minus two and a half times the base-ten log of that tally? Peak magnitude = -2.1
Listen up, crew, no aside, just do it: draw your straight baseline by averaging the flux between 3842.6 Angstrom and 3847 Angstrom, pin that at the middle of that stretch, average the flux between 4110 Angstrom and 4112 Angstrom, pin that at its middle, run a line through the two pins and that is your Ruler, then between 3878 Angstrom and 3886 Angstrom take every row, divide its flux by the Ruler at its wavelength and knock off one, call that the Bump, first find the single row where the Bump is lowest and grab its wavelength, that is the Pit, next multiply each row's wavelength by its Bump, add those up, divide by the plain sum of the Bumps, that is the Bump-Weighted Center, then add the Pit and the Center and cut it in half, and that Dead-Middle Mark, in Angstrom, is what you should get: 3882.9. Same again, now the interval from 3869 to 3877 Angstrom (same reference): 3873.6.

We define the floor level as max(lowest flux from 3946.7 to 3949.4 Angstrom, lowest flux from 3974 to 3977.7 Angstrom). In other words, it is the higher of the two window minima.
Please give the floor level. 0.51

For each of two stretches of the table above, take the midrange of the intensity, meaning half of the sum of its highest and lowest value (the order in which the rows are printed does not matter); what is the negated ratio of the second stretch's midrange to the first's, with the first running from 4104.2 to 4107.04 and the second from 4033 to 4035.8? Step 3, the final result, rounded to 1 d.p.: -1.6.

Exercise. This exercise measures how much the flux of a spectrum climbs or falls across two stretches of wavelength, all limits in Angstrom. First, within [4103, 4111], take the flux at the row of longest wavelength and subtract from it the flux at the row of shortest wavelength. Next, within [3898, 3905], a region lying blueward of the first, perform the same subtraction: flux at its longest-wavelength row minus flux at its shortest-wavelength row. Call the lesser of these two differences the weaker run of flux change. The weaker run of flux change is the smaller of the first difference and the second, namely -0.11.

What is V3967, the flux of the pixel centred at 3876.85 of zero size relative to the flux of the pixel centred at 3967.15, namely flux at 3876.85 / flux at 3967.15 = 1.7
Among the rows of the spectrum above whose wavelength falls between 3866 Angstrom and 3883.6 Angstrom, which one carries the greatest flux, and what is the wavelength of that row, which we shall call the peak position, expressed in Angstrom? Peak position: 3868.82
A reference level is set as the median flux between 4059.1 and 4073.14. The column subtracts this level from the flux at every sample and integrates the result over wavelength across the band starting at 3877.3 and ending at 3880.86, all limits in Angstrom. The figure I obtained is -0.54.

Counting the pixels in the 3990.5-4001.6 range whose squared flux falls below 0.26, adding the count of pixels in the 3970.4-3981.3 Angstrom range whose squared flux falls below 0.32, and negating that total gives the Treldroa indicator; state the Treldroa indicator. -12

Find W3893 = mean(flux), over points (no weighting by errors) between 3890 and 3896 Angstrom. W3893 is 0.32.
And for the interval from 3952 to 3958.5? 0.50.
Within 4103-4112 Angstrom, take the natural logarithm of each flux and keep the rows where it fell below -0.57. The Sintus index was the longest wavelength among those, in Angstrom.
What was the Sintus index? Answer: 4110.35 Angstrom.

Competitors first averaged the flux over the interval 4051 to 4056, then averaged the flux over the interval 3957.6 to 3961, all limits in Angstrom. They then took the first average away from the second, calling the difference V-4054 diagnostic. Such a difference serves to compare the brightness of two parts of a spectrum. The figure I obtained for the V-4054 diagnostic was -0.12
